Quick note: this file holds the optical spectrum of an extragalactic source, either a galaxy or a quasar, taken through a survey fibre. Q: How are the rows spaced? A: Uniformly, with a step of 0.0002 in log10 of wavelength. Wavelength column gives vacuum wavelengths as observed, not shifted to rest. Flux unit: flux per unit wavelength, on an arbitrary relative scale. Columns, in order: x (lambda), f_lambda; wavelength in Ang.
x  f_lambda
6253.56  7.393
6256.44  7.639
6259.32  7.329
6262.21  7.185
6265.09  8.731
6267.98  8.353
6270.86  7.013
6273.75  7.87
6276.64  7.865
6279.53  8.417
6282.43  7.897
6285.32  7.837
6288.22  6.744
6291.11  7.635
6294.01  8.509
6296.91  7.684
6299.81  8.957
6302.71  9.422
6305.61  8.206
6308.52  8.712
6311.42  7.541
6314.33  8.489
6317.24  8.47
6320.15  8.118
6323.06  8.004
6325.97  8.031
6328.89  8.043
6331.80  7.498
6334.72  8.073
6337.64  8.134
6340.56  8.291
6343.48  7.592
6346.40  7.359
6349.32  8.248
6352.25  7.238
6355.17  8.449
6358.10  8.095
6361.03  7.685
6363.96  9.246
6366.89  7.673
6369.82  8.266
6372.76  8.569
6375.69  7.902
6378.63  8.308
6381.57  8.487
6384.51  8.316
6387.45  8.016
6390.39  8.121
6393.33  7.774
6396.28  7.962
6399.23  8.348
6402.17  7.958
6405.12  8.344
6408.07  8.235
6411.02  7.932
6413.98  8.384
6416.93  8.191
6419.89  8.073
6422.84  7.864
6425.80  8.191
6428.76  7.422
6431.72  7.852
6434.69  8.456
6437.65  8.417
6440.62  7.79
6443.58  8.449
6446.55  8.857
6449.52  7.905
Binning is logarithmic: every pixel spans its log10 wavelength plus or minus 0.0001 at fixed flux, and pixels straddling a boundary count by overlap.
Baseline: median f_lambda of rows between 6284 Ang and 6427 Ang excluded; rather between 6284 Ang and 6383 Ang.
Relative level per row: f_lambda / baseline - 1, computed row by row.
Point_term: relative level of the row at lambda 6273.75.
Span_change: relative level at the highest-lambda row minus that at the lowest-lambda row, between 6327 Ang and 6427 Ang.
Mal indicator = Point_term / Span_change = -1.6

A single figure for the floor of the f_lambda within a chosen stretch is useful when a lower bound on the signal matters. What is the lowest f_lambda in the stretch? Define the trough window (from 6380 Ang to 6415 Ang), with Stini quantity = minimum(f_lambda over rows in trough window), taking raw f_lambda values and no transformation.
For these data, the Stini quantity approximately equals 7.774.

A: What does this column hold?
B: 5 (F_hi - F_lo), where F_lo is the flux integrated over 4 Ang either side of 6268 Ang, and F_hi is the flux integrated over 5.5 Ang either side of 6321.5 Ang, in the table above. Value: 127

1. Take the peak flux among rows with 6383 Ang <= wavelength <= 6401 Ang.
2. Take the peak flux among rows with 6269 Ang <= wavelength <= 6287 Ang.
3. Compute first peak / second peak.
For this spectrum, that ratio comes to 0.99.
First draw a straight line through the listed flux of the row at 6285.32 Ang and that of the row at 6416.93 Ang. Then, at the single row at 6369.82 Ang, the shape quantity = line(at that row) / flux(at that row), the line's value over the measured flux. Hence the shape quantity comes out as 0.98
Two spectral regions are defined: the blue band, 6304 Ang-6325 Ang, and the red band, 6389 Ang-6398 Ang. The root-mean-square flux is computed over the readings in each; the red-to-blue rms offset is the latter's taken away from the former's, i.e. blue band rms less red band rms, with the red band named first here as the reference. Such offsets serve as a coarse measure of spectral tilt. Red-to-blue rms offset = 0.27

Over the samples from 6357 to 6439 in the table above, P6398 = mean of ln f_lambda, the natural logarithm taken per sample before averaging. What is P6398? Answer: 2.10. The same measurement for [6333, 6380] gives 2.09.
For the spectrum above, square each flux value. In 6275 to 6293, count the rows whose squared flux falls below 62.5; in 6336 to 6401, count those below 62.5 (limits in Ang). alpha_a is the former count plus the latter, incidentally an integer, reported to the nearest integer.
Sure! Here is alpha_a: 12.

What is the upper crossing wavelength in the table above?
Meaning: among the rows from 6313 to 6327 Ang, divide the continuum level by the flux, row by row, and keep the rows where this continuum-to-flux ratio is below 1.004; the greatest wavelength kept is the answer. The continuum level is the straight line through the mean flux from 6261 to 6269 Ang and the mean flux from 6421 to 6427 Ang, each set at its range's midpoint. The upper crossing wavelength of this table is 6320.15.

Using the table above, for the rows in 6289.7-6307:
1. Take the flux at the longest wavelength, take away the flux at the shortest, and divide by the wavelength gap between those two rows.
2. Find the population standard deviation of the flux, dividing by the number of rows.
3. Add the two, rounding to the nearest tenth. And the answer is 0.7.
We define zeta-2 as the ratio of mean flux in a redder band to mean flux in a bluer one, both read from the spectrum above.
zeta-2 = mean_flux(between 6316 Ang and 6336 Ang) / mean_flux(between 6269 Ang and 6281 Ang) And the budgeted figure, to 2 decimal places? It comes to 1.03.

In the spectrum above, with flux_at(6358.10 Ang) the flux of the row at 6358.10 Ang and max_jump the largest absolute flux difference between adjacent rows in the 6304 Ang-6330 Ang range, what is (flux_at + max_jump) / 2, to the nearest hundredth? 4.63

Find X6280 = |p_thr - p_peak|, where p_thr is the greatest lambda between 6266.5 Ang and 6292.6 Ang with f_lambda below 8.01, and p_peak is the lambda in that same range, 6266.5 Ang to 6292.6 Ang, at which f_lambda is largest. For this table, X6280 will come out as 11.6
